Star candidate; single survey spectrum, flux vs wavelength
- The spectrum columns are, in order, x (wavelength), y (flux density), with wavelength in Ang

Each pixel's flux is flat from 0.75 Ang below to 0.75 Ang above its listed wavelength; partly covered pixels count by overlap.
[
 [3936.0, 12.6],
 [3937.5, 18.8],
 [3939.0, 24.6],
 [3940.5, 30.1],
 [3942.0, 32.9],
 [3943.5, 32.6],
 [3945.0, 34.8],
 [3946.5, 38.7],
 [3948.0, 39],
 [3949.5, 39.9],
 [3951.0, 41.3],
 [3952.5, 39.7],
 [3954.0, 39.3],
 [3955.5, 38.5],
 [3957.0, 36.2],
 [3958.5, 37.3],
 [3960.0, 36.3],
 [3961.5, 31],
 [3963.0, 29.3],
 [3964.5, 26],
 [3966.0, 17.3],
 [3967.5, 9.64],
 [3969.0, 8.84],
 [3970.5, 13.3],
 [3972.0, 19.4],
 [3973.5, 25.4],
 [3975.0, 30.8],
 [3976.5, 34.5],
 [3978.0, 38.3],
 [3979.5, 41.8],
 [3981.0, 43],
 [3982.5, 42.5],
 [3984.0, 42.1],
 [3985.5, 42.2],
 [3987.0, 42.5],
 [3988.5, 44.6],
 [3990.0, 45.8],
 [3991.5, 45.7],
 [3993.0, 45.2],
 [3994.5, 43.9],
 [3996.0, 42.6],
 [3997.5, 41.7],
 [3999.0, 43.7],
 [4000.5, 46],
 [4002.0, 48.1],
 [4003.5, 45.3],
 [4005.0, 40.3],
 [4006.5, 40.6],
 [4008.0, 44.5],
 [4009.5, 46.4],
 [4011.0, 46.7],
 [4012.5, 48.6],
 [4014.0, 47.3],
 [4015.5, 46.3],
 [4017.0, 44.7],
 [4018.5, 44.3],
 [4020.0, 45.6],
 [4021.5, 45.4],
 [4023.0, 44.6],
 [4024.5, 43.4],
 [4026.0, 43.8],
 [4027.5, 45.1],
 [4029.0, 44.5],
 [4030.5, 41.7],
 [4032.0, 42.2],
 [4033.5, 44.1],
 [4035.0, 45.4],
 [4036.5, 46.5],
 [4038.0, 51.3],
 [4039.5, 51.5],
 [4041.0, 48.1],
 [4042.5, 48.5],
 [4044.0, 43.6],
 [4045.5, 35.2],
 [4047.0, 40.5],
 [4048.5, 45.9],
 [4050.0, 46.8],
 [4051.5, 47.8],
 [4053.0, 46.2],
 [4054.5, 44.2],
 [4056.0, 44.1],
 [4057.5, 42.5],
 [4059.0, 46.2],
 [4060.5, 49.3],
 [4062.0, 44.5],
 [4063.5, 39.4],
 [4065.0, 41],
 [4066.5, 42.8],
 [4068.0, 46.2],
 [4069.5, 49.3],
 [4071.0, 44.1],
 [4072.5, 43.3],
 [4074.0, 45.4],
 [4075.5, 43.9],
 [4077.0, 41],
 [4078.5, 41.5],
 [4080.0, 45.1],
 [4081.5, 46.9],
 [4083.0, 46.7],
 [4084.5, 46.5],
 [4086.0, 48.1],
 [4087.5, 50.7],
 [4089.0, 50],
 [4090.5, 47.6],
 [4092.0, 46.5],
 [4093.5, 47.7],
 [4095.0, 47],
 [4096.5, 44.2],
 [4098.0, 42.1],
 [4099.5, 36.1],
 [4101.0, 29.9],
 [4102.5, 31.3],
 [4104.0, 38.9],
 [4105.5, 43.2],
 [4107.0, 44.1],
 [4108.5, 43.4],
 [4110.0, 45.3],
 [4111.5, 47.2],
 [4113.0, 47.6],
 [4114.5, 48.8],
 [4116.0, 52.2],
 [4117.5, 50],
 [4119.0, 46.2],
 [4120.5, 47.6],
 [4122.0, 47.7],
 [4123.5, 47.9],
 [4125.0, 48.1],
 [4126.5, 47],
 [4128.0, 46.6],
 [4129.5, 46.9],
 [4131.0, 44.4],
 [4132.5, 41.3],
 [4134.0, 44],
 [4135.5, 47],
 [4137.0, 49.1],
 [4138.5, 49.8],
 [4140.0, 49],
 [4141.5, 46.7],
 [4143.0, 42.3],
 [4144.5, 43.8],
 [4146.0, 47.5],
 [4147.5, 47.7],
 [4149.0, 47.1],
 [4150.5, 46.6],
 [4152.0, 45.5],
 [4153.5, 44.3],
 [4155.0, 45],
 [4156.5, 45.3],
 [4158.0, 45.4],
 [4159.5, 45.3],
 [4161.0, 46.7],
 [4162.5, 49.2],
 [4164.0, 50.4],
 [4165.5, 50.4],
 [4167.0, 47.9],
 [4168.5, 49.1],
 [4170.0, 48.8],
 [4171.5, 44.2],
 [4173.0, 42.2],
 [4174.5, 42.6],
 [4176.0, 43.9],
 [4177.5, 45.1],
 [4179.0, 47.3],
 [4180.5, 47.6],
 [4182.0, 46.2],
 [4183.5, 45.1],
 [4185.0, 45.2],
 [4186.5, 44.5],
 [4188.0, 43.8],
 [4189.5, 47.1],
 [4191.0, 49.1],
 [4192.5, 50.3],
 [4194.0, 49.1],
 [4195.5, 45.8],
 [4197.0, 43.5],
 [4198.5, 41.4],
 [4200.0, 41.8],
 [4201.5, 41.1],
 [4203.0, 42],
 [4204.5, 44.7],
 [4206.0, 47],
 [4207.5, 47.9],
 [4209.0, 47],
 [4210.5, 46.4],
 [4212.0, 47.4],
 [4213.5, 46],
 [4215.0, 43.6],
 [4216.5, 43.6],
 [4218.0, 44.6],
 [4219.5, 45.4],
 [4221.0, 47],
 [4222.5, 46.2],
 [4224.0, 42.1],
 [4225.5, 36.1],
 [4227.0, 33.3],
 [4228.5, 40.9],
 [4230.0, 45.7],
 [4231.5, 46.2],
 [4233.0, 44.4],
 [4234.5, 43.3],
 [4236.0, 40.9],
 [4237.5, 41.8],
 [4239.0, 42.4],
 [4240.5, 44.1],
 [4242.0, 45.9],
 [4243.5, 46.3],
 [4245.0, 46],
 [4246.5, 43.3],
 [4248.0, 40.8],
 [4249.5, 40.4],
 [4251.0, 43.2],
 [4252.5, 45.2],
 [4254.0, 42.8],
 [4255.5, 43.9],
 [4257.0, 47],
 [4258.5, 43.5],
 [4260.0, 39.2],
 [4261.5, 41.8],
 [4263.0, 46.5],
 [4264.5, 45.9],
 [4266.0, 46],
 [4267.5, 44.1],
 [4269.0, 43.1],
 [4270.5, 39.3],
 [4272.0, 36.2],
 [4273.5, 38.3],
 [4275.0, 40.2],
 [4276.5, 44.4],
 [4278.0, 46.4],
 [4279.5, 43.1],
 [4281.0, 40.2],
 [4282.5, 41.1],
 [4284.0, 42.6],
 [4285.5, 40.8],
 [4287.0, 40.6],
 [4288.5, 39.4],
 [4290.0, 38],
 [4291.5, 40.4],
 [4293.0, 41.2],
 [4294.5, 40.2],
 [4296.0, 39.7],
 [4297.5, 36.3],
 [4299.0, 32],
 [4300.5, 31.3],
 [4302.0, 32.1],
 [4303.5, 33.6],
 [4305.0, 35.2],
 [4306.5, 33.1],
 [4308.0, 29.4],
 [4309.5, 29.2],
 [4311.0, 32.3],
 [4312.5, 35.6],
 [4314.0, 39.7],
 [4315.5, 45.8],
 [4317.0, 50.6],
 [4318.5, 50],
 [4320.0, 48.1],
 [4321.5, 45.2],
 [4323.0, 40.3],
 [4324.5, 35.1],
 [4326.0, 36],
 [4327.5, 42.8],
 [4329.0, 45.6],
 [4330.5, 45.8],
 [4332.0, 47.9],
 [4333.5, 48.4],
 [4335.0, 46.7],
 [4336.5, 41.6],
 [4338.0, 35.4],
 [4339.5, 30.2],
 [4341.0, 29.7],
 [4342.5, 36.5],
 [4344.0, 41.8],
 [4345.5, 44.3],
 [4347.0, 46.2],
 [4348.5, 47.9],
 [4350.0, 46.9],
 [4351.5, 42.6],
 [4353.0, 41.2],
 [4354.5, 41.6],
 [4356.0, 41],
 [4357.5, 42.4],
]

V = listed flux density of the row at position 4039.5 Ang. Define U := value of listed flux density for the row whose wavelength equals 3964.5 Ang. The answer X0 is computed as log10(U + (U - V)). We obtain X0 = -0.30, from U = 26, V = 51.5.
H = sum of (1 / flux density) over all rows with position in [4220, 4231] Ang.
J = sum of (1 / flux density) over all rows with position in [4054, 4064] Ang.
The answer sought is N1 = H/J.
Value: 1.08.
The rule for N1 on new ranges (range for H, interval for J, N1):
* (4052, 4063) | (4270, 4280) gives 0.90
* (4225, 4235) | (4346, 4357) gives 1.07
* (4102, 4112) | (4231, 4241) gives 1.05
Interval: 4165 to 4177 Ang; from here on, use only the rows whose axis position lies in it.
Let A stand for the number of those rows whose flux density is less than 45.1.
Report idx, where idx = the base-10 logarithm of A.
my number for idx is 0.60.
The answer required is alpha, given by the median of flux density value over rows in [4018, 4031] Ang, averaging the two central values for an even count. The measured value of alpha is 44.5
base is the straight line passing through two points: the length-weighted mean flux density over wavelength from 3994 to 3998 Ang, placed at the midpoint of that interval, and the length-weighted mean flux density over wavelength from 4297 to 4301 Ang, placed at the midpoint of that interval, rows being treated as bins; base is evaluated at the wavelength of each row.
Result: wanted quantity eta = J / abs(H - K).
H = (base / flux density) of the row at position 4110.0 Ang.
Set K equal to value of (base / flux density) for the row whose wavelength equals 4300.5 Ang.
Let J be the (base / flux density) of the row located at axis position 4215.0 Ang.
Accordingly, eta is 4.2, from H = 0.86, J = 0.82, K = 1.1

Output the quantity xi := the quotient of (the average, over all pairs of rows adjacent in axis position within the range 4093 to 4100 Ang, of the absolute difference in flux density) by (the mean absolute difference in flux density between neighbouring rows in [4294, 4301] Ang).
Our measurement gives 1.3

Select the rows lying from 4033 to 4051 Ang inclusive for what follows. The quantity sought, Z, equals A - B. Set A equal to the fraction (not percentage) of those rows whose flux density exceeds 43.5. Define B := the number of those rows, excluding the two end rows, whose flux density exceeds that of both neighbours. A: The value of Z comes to -1.17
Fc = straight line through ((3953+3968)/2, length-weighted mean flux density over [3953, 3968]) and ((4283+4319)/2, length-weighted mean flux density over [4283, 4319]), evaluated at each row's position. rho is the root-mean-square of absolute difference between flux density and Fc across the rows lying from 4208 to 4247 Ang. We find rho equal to 8.3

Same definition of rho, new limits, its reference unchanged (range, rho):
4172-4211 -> 10.1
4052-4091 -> 12.6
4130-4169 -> 12.2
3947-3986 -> 10.6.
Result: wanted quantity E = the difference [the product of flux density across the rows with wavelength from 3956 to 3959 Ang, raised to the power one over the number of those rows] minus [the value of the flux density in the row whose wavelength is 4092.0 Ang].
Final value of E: -10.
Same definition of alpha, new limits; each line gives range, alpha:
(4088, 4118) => 45.9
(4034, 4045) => 48.1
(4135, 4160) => 46.6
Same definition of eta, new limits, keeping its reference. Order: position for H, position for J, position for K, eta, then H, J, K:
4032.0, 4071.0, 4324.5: 14.1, 0.99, 0.91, 0.9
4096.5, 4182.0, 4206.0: 6.3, 0.89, 0.80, 0.8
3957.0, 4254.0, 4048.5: 2.5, 1.21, 0.81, 0.9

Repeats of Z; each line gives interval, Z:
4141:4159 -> -0.08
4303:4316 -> -0.89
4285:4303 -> -1.00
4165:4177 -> -0.25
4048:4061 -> -0.11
